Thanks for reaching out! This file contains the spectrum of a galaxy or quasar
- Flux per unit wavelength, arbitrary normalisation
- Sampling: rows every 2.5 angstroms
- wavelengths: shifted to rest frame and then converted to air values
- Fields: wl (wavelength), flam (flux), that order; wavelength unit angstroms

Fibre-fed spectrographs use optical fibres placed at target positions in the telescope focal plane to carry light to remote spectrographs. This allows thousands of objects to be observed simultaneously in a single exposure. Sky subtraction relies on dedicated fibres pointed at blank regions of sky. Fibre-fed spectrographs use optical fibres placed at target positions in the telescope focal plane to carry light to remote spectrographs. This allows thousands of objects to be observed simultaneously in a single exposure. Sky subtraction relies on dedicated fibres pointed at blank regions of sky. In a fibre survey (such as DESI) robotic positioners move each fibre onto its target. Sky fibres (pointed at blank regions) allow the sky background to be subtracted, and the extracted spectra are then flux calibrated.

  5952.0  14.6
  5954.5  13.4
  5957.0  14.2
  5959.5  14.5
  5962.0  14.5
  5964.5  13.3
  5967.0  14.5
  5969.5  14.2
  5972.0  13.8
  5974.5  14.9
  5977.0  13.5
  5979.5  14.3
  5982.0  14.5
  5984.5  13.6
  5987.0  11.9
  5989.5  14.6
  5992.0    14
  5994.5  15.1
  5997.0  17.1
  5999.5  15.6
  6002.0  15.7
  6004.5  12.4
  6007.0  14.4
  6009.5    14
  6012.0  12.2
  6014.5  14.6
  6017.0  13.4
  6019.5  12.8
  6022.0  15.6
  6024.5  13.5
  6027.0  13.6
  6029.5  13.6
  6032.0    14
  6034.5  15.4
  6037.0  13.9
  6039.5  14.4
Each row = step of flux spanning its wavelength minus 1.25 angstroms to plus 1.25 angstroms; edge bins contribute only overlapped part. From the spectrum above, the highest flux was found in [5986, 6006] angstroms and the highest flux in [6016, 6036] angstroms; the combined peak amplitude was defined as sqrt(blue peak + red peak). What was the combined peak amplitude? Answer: 5.72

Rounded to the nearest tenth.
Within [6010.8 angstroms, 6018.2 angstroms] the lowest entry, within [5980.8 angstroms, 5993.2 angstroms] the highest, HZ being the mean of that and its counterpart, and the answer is 13.4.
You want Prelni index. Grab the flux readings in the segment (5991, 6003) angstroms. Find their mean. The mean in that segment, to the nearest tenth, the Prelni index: 15.5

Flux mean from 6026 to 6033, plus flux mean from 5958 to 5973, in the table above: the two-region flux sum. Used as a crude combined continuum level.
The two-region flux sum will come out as 27.9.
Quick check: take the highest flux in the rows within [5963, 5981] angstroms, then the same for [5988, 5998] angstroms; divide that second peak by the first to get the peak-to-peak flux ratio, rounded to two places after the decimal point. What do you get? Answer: 1.15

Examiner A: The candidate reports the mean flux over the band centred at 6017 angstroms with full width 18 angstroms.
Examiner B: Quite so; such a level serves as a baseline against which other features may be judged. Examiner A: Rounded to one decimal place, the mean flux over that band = 13.7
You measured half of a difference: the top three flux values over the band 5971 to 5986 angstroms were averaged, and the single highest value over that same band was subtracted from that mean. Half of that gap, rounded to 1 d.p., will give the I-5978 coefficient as -0.2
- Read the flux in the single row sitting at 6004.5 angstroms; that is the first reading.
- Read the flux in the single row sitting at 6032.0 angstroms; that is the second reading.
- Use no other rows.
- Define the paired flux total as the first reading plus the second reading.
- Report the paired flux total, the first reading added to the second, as 26.4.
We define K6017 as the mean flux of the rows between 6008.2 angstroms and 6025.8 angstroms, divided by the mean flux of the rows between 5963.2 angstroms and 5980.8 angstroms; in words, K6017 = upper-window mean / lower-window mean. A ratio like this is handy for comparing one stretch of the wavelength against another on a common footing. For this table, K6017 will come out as 0.98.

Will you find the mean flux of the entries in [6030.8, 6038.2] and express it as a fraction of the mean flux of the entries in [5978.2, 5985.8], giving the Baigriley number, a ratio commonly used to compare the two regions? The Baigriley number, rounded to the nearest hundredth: 1.02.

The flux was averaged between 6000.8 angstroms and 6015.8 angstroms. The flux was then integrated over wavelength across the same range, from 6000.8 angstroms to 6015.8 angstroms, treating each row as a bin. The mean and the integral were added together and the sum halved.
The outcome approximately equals 111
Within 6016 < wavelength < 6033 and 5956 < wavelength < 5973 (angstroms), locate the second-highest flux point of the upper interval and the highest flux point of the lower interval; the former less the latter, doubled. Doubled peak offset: -1.0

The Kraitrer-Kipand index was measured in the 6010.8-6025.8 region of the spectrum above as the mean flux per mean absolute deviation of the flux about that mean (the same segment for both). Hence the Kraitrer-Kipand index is 14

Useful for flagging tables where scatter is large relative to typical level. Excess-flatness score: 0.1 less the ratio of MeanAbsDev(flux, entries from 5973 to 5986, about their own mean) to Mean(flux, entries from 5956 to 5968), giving 0.066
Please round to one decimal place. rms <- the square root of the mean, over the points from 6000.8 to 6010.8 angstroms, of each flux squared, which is 14.2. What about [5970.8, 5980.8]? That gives 14.1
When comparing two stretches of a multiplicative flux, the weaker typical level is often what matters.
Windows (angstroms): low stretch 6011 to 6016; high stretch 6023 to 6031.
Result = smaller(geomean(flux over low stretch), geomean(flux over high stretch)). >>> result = 13.3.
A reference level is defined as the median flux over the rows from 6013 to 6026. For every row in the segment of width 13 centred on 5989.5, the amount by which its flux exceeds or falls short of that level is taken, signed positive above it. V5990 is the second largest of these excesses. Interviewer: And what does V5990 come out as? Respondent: 1.10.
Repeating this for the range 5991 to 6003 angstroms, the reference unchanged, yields 2.20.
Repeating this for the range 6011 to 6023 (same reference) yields 1.10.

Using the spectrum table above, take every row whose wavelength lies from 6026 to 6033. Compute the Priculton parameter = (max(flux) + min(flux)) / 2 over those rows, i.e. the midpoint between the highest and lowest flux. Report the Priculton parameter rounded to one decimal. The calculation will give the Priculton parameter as 13.8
